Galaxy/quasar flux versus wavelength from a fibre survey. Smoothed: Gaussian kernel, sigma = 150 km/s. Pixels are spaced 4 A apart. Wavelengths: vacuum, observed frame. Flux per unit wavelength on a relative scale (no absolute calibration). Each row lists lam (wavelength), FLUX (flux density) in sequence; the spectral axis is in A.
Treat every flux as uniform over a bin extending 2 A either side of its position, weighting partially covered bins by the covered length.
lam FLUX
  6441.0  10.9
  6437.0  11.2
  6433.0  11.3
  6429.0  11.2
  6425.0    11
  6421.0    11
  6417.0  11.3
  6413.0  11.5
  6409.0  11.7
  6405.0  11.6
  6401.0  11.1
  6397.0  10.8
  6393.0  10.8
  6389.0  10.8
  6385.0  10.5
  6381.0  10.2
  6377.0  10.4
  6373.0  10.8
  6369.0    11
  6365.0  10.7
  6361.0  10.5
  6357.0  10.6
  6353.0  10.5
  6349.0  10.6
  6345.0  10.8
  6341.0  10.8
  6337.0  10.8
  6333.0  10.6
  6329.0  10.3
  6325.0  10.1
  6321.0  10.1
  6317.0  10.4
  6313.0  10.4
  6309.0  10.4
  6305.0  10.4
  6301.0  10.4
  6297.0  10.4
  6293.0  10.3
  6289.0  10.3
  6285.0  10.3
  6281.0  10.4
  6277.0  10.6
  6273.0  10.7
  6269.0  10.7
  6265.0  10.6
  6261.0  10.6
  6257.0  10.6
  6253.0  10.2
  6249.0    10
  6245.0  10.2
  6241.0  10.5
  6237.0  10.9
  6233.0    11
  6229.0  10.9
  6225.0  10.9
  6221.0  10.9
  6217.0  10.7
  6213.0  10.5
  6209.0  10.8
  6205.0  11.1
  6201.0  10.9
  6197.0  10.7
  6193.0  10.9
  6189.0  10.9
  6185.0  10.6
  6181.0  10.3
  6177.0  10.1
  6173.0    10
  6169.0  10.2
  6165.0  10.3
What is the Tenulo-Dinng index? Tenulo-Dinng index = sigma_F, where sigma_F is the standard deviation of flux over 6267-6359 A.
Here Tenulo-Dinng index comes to 0.20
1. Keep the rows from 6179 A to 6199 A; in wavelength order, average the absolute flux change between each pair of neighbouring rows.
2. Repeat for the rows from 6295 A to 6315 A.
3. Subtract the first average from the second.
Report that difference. -0.20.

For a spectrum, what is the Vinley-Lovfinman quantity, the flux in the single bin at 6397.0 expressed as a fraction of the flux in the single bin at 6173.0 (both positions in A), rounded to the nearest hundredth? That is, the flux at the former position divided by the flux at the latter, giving 1.08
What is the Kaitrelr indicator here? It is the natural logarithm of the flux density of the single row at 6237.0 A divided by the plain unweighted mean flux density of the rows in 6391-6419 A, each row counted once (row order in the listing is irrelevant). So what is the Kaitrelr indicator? -0.032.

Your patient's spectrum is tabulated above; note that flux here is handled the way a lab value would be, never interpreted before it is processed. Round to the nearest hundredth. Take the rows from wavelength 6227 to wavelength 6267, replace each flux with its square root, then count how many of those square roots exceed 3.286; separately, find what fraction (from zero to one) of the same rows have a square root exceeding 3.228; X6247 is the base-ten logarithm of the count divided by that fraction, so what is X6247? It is 0.63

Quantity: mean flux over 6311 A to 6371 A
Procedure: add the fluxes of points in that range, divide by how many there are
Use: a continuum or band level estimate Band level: 10.5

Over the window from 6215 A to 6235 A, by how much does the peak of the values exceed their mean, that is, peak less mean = 0.12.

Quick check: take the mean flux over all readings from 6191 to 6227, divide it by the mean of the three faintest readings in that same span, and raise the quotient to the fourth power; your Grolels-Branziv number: 1.07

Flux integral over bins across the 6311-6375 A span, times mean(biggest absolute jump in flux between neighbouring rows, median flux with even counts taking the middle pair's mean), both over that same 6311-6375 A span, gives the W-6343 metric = 3684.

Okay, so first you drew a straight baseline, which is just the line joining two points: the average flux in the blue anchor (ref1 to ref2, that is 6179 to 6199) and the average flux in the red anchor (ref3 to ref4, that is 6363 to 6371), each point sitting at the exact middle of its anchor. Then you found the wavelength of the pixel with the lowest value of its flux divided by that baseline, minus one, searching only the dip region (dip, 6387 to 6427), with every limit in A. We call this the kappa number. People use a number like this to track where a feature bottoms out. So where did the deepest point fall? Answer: 6397.0 A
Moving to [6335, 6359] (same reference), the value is 6353.0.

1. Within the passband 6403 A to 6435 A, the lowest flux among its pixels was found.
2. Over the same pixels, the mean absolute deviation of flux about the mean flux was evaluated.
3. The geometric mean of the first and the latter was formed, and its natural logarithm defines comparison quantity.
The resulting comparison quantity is 0.41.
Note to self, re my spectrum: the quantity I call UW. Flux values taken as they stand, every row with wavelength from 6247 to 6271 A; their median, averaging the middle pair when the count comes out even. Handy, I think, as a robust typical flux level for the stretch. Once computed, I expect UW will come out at 10.6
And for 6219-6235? 10.9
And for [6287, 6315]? 10.4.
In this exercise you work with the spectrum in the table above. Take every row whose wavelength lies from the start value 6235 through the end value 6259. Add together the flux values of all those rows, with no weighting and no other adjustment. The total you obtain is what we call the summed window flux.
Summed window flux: 62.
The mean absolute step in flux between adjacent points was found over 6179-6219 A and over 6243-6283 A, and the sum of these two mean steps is 0.36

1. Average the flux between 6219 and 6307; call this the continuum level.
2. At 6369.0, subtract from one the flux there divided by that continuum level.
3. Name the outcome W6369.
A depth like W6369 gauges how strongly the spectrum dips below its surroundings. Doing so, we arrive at -0.044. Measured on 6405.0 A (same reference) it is -0.101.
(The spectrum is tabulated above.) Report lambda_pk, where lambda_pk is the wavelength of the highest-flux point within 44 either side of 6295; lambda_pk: 6337.0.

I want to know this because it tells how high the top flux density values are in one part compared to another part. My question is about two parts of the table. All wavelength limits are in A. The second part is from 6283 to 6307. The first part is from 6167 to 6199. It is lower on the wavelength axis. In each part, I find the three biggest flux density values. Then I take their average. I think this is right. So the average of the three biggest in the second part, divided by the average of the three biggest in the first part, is 0.96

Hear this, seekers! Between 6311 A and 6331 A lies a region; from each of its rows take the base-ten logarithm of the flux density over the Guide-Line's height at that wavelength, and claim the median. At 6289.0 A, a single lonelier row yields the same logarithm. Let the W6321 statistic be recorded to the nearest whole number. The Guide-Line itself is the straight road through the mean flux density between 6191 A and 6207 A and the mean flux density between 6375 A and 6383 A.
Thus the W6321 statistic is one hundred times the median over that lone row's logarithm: 56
